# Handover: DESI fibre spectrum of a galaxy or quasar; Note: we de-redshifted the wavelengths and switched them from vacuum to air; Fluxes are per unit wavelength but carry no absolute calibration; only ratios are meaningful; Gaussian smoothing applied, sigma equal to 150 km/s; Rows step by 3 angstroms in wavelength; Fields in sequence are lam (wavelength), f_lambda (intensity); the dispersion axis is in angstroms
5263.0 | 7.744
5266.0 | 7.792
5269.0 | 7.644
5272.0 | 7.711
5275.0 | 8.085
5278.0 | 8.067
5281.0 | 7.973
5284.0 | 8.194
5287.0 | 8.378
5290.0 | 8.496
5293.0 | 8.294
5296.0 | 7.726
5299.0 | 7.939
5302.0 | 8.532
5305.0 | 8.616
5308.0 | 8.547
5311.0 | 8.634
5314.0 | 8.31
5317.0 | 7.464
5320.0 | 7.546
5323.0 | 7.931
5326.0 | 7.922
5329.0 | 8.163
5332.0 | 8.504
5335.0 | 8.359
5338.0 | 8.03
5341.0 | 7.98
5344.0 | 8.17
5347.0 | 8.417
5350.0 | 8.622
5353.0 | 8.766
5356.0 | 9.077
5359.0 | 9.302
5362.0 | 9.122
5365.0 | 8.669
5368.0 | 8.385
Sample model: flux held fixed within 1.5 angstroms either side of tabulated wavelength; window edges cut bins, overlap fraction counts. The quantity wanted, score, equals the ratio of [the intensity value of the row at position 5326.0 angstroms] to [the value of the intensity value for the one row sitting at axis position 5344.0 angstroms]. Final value 0.97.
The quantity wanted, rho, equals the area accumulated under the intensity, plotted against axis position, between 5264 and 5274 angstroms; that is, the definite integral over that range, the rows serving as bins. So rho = 77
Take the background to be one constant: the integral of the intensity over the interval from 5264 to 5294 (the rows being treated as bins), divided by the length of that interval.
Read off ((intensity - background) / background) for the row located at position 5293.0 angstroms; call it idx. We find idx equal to 0.030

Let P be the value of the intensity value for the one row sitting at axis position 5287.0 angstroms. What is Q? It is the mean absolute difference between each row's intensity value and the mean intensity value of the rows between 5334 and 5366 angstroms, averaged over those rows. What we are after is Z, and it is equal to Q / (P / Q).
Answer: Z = 0.0159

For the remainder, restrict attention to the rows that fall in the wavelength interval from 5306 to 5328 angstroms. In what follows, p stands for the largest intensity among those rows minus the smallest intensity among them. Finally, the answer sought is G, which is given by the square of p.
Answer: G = 1.37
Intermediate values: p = 1.2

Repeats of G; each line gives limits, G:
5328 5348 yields 0.27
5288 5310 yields 0.79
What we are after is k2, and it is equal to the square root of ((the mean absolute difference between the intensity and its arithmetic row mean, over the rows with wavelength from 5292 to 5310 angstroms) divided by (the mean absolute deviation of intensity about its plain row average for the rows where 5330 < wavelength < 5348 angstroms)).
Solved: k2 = 1.27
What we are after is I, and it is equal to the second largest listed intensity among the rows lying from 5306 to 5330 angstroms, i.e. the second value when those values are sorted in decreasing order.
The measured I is 8.547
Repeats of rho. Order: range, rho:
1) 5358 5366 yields 72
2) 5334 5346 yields 98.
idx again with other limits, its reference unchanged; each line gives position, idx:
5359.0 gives 0.155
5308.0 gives 0.061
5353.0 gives 0.088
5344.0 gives 0.014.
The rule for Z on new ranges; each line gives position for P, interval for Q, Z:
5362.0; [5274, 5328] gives 0.0097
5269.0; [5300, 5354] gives 0.0127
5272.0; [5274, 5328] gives 0.0114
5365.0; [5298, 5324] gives 0.0184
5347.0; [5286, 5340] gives 0.0114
